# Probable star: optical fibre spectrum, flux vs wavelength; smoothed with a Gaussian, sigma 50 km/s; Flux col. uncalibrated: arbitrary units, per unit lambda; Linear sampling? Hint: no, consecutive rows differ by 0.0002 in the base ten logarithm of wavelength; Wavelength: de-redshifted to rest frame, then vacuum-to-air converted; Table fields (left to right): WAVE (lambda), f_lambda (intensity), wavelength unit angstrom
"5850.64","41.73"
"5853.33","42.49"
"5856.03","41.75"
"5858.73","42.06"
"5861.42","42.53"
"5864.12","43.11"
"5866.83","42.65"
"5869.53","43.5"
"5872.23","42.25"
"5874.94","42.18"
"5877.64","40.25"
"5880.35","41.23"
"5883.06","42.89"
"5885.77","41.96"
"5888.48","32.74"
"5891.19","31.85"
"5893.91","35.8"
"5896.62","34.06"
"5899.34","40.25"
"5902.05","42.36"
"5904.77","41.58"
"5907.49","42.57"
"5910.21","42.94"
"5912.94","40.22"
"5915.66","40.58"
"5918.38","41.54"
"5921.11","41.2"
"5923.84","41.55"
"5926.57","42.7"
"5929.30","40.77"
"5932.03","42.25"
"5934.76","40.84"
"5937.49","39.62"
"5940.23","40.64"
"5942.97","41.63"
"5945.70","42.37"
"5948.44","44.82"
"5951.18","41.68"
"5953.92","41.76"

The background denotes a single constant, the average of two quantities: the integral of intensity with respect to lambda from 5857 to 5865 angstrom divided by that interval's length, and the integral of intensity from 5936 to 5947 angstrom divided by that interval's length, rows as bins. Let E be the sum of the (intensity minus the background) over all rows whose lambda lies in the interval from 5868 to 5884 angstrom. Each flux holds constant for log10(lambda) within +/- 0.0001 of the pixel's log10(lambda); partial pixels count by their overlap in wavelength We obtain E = 2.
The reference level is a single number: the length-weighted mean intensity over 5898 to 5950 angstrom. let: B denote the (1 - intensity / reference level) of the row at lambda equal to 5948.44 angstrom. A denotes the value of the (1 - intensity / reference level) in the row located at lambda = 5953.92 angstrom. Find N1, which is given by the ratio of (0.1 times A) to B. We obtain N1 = 0.005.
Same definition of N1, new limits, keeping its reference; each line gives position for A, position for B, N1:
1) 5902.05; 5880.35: -0.200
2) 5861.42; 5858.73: 0.204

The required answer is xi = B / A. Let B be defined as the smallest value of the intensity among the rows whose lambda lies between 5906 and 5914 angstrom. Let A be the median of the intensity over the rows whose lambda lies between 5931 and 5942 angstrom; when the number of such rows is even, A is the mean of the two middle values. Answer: 0.99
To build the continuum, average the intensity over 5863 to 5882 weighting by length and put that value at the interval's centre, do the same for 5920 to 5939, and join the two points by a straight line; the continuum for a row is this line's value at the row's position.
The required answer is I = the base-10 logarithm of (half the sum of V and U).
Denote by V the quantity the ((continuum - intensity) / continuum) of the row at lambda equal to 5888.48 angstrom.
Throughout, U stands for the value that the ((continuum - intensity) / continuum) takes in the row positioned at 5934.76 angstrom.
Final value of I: -0.9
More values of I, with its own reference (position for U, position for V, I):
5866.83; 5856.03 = -2.5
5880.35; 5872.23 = -2.1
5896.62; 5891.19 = -0.7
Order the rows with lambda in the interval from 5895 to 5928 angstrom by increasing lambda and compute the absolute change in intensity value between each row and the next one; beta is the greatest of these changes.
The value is 6.2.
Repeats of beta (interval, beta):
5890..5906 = 6.2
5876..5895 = 9.2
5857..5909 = 9.2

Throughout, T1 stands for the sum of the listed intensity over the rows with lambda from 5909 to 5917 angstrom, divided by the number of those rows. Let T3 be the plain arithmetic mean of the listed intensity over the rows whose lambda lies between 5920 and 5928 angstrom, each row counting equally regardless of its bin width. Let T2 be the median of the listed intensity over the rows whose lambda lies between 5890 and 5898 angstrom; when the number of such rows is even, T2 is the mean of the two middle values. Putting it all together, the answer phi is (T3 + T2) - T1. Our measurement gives 35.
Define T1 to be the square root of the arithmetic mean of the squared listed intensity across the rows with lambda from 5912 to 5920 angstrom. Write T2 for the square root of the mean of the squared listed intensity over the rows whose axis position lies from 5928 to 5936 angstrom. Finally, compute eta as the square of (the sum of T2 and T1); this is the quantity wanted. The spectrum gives 6736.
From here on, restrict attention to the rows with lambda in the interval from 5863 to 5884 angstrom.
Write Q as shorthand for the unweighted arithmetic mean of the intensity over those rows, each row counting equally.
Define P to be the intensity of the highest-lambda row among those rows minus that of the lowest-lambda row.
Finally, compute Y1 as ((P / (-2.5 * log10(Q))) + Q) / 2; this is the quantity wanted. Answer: 21.16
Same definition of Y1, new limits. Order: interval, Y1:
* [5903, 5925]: 20.76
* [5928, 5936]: 20.63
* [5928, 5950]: 20.31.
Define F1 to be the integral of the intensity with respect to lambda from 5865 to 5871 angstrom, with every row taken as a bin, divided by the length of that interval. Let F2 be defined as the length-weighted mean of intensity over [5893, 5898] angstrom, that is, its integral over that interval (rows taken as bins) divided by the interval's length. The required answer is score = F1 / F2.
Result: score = 1.23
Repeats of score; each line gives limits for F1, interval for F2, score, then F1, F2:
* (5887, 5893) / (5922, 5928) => 0.78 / 32.7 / 42.0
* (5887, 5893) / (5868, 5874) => 0.76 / 32.7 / 42.8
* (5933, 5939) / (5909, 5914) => 0.97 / 40.4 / 41.6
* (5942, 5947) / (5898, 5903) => 1.02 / 42.1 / 41.3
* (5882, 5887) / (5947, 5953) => 0.98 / 42.4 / 43.1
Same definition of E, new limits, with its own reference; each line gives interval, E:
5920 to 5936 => -1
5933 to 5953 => -1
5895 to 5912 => -7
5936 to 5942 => -3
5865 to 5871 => 3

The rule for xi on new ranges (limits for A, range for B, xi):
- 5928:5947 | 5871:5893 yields 0.78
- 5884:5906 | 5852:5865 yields 1.10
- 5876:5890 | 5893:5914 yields 0.83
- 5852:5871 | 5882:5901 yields 0.75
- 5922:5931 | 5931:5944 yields 0.95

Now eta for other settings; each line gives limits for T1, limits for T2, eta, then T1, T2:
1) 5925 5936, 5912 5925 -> 6834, 41.6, 41.0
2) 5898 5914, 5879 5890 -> 6655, 41.7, 39.9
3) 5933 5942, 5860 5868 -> 6911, 40.4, 42.8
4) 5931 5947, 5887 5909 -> 6261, 41.2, 37.9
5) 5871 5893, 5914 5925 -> 6538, 39.6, 41.2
